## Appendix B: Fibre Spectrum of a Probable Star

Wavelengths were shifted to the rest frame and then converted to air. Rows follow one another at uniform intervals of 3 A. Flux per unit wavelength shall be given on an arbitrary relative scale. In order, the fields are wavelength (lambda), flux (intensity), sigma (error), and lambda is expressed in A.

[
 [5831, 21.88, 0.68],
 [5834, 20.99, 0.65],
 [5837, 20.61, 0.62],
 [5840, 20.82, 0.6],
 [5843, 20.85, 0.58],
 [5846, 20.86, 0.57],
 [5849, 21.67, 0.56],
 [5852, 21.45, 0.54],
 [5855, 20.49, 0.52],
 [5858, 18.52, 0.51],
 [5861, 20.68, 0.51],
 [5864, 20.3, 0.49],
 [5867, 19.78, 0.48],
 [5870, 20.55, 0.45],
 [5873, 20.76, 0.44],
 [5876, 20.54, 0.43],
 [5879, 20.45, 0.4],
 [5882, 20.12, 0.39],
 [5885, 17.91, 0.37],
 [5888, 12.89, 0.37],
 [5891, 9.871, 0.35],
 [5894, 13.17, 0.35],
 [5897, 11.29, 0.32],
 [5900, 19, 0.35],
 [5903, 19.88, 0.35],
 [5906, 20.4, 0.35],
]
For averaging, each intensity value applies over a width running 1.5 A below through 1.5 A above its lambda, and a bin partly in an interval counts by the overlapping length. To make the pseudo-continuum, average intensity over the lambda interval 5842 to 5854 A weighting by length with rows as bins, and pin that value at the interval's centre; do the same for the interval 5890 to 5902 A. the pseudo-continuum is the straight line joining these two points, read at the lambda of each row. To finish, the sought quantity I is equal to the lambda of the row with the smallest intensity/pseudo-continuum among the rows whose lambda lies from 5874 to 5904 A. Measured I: 5891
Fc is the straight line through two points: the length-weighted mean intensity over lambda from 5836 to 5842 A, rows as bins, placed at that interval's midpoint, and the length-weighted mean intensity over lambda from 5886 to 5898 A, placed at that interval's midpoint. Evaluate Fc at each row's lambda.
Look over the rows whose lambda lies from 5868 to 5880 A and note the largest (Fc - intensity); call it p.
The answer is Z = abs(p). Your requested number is 4.9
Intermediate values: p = -5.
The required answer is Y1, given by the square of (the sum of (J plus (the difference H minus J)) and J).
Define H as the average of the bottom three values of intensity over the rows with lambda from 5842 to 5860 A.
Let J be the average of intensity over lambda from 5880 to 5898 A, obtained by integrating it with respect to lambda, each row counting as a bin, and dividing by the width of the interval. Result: 1184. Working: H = 20.0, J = 14.5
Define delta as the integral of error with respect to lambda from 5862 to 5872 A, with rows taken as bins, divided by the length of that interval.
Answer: 0.47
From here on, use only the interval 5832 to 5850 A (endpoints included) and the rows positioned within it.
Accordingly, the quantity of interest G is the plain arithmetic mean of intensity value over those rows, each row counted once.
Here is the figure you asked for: 21.0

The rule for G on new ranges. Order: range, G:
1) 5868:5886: 20.1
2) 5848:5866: 20.5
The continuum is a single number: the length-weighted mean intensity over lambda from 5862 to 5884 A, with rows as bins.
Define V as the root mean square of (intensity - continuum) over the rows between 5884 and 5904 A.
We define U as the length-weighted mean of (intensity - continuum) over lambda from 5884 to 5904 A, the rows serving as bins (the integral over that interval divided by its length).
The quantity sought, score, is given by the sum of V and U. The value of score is 0.9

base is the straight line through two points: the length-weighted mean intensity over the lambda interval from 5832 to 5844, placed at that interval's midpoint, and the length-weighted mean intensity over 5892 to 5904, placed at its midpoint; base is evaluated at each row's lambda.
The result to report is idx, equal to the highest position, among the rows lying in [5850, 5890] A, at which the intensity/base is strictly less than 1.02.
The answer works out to 5888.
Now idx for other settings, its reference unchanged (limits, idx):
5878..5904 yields 5897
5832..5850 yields 5840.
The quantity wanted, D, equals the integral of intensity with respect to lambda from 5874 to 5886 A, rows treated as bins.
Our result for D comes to 238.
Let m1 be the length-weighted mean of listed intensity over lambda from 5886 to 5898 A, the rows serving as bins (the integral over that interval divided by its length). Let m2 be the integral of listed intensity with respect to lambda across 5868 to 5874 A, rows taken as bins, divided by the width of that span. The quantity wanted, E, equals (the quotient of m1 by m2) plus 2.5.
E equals 3.09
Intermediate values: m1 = 12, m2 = 20.6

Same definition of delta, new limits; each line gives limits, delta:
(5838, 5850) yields 0.58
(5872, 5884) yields 0.41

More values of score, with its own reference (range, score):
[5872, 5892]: 2.2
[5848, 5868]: 1.1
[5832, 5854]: 1.5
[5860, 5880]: 0.4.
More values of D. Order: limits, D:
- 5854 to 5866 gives 240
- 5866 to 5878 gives 245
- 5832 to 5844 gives 250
